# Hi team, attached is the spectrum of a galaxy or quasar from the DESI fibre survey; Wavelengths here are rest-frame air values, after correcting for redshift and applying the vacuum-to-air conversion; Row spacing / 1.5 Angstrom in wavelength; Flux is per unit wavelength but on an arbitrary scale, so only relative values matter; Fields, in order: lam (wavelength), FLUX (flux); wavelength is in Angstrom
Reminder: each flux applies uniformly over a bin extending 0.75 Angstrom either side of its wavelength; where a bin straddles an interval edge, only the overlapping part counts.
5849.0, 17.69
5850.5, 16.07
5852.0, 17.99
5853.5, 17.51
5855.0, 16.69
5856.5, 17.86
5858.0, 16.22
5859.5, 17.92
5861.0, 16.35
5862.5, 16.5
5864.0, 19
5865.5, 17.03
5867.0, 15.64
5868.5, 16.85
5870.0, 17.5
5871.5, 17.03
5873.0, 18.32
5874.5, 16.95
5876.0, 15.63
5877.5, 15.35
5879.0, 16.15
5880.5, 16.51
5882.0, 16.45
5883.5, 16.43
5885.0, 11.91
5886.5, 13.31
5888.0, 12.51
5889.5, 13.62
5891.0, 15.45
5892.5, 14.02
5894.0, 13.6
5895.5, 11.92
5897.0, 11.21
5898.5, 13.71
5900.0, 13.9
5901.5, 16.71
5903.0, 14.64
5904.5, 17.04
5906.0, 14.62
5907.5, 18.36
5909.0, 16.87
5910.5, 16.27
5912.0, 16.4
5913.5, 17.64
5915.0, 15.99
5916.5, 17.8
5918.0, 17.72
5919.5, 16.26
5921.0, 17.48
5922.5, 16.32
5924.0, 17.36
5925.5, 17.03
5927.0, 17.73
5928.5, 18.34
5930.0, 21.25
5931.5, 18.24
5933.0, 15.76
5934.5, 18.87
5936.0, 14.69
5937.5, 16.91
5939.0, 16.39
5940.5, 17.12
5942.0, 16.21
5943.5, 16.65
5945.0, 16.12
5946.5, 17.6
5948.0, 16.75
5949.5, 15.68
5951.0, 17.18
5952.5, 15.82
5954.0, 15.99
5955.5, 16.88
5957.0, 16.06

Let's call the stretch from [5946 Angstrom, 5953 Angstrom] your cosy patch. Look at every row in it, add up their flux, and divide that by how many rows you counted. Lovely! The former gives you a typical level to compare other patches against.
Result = 16.6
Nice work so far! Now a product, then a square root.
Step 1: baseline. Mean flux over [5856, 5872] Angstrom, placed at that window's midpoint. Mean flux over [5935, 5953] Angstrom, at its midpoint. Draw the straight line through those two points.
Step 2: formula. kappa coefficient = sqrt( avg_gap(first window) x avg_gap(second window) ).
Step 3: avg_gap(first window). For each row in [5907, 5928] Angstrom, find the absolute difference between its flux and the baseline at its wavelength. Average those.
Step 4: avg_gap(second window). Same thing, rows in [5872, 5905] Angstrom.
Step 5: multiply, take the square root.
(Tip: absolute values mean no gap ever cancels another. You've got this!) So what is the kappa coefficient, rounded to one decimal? 1.3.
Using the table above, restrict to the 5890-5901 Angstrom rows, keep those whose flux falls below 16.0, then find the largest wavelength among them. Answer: 5900.0 Angstrom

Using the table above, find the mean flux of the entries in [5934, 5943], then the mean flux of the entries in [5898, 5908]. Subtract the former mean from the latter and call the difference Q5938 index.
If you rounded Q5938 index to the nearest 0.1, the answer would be -1.1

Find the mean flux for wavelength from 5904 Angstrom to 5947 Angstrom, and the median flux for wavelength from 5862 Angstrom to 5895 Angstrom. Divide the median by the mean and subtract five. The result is -4.05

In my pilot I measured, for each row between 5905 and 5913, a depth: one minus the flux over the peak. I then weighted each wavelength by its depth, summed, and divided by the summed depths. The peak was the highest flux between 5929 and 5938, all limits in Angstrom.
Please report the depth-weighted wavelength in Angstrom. 5908.9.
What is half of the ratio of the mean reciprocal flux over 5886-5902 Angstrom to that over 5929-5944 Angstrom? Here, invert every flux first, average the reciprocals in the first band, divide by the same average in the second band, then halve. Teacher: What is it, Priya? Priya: 0.63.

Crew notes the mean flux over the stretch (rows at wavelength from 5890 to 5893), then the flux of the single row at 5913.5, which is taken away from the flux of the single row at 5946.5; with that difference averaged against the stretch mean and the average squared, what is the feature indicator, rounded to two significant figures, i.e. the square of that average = 54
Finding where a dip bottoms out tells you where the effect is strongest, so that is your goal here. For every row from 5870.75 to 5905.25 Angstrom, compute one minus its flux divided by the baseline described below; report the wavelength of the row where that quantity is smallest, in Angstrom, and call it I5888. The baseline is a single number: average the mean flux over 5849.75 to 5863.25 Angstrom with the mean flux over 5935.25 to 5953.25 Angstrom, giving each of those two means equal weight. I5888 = 5873.0 Angstrom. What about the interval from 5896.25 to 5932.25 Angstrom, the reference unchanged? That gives 5930.0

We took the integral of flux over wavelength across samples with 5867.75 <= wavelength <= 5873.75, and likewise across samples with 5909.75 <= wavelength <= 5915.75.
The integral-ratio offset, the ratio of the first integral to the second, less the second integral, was -98.4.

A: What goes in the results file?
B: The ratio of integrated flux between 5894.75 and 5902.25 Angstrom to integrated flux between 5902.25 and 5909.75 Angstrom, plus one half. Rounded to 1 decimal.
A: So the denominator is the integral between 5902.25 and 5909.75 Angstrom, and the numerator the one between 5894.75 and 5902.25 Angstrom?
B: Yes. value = 1.3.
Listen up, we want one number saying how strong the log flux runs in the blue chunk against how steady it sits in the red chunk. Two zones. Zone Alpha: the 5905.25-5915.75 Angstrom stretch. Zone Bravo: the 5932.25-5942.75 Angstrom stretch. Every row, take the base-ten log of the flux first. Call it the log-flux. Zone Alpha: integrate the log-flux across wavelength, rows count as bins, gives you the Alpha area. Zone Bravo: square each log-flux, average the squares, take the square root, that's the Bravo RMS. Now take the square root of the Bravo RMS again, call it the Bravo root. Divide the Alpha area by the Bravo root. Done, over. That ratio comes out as 11.6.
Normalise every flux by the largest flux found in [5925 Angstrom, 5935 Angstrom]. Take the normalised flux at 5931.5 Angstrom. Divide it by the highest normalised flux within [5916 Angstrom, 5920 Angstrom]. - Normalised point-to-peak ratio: 1.02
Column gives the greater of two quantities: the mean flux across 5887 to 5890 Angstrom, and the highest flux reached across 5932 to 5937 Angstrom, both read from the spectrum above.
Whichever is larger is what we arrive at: 18.9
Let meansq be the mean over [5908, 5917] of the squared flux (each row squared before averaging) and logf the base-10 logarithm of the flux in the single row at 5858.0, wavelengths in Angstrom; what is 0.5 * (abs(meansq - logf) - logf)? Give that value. 141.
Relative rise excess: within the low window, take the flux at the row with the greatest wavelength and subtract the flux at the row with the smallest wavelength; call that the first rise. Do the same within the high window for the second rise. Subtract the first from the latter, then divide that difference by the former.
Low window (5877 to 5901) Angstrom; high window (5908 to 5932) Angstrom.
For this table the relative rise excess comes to -1.9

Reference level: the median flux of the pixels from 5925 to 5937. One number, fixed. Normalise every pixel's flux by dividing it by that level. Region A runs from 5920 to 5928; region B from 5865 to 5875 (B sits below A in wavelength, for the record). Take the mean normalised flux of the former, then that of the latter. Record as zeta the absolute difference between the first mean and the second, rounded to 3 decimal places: 0.008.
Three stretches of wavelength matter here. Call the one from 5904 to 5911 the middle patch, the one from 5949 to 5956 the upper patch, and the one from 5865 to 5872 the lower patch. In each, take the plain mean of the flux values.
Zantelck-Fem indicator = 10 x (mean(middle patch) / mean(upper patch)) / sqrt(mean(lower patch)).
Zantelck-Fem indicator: 2.5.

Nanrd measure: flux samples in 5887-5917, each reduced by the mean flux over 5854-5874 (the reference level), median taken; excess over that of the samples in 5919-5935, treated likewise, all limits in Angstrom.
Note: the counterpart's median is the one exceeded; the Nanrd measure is -2.4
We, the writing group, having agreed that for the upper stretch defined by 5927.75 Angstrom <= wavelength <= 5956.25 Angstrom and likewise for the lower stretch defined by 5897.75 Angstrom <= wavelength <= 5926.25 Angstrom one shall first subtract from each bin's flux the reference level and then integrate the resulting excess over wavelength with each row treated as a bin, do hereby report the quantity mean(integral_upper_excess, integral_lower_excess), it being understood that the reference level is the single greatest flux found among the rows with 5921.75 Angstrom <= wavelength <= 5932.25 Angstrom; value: -130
